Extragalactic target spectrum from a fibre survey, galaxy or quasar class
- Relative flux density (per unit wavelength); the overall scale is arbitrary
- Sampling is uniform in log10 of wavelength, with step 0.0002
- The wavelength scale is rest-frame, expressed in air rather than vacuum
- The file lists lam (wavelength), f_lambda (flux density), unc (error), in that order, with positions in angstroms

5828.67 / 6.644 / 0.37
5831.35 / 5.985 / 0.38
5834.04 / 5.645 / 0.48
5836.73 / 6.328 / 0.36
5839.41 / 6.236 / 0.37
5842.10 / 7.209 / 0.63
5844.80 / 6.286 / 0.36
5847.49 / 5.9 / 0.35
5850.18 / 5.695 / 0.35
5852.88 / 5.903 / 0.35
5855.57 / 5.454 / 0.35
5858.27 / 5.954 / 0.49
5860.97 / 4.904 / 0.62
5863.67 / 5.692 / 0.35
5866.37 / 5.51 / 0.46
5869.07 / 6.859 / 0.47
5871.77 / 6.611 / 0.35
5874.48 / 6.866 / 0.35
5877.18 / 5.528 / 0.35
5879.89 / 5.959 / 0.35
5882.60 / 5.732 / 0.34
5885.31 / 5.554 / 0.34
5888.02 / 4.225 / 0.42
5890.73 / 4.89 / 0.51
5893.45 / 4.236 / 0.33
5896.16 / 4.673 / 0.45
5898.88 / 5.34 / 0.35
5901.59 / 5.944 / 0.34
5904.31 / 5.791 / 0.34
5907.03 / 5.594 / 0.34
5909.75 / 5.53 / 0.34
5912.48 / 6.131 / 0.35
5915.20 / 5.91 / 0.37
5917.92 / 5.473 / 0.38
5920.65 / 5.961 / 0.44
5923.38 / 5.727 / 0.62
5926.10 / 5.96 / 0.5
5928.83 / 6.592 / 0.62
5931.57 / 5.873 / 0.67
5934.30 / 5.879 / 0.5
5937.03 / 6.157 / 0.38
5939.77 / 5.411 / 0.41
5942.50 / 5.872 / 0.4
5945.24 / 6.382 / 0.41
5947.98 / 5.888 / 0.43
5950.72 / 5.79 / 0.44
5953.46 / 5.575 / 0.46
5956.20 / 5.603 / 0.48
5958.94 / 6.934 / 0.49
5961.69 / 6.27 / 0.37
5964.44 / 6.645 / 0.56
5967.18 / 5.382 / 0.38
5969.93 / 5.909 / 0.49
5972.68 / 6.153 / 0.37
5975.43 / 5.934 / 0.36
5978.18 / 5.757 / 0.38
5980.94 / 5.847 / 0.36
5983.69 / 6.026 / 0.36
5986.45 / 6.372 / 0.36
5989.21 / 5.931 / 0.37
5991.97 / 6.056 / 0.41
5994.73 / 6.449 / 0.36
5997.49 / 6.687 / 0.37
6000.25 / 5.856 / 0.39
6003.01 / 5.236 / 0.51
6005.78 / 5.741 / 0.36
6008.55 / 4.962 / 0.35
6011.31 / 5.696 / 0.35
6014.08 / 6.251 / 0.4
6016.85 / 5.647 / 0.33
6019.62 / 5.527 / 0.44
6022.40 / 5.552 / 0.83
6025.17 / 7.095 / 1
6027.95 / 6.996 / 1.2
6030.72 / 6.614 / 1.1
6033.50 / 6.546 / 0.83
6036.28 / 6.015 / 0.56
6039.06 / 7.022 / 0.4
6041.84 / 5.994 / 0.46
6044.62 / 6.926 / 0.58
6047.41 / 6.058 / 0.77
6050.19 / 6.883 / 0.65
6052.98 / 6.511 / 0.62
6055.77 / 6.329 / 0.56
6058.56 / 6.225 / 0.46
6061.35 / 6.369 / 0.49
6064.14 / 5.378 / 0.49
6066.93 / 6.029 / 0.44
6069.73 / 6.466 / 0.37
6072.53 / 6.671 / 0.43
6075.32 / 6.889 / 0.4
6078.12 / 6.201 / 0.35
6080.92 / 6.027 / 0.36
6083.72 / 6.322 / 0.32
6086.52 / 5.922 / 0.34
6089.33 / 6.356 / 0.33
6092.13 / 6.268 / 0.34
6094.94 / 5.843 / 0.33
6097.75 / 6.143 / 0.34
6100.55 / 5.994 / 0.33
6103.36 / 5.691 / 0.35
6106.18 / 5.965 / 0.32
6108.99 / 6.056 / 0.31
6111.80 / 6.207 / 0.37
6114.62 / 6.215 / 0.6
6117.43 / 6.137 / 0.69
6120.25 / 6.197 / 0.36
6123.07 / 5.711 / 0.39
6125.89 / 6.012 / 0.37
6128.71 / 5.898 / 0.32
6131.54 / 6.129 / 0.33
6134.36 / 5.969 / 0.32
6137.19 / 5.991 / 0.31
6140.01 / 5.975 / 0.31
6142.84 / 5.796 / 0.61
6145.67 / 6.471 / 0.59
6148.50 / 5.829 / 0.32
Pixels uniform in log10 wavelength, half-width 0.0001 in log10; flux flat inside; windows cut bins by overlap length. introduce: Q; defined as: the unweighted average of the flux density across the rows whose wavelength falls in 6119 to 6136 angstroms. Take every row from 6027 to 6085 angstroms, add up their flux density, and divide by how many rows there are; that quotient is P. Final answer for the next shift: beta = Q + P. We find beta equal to 12.39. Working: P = 6.40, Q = 5.99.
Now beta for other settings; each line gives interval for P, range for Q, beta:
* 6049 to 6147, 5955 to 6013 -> 12.12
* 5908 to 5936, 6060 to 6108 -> 12.05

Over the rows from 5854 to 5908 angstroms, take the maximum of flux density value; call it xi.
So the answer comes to 6.866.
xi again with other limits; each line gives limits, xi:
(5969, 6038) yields 7.095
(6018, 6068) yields 7.095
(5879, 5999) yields 6.934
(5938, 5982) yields 6.934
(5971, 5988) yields 6.372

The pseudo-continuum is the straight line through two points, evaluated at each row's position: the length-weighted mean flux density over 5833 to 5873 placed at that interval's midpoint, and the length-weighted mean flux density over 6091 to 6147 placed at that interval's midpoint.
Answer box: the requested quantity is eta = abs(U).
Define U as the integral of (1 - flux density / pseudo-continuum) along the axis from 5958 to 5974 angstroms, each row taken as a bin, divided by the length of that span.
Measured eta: 0.03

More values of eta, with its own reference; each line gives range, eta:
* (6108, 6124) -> 0.01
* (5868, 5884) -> 0.04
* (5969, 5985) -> 0.01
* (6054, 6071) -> 0.02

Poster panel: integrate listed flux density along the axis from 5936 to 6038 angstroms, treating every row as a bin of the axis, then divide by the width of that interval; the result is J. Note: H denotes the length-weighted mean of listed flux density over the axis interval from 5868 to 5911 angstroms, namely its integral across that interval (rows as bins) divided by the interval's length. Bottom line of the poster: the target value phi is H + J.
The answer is 11.6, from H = 5.57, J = 6.02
